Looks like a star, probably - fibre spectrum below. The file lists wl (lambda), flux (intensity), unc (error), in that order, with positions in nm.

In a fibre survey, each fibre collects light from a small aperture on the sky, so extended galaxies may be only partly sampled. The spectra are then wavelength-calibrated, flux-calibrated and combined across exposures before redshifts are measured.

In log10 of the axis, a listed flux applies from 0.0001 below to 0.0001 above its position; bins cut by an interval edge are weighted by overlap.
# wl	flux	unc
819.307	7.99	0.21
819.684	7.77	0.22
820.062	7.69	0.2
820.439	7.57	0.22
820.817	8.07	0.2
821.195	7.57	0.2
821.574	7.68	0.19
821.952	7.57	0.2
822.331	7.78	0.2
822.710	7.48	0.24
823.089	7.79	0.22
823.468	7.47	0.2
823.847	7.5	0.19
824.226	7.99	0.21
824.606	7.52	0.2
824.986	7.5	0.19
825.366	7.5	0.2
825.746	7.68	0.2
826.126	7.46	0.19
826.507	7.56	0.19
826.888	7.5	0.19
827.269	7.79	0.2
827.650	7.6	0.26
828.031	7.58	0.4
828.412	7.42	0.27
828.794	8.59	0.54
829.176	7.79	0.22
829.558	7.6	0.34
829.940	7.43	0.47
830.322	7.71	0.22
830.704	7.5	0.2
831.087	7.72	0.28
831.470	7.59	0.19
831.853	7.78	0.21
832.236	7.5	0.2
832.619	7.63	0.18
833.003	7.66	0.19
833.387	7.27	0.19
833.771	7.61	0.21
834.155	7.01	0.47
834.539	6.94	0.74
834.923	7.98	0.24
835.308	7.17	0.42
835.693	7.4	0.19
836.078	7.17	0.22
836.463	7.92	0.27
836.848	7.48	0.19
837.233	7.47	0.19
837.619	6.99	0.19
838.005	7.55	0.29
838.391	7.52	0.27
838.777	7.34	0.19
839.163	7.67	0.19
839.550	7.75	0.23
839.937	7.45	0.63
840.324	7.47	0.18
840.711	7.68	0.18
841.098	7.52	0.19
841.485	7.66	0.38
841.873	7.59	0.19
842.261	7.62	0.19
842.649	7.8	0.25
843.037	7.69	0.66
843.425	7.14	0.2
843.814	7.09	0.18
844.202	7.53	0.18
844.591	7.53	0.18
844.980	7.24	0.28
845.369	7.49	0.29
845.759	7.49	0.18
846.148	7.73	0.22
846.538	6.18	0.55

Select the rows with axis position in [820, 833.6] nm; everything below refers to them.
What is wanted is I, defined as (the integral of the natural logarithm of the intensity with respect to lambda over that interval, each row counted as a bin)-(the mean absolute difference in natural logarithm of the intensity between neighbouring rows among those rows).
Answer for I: 28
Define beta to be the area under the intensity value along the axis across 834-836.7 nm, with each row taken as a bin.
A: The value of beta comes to 20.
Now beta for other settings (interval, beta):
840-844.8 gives 36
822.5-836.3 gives 104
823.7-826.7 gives 23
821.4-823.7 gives 18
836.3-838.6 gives 17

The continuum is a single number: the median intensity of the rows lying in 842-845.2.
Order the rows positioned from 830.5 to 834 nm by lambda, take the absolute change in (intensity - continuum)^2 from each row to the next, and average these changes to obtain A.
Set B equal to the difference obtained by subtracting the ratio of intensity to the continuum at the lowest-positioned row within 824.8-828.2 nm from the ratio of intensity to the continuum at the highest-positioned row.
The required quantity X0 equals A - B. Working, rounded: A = 0.040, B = 0.01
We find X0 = 0.03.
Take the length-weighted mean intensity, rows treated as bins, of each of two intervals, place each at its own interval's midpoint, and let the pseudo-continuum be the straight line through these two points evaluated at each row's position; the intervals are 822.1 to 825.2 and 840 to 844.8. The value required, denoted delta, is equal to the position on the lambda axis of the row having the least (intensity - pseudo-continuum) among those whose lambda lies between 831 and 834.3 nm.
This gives 834.155 nm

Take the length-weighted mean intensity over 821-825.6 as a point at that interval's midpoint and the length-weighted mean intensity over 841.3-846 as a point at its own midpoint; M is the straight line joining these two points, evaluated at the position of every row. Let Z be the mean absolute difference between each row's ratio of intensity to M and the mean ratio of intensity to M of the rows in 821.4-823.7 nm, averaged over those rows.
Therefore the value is 0.016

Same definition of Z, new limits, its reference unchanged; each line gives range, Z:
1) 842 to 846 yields 0.024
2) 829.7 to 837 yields 0.029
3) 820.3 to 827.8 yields 0.018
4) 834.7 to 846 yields 0.024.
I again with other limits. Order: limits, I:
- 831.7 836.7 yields 10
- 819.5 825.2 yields 12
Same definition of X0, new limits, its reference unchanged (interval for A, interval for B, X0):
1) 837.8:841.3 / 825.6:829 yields -0.10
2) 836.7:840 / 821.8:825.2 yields 0.10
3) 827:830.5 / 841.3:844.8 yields 0.31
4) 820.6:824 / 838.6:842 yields 0.04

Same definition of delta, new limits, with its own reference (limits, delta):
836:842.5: 837.619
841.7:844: 843.814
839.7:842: 839.937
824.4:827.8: 826.126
